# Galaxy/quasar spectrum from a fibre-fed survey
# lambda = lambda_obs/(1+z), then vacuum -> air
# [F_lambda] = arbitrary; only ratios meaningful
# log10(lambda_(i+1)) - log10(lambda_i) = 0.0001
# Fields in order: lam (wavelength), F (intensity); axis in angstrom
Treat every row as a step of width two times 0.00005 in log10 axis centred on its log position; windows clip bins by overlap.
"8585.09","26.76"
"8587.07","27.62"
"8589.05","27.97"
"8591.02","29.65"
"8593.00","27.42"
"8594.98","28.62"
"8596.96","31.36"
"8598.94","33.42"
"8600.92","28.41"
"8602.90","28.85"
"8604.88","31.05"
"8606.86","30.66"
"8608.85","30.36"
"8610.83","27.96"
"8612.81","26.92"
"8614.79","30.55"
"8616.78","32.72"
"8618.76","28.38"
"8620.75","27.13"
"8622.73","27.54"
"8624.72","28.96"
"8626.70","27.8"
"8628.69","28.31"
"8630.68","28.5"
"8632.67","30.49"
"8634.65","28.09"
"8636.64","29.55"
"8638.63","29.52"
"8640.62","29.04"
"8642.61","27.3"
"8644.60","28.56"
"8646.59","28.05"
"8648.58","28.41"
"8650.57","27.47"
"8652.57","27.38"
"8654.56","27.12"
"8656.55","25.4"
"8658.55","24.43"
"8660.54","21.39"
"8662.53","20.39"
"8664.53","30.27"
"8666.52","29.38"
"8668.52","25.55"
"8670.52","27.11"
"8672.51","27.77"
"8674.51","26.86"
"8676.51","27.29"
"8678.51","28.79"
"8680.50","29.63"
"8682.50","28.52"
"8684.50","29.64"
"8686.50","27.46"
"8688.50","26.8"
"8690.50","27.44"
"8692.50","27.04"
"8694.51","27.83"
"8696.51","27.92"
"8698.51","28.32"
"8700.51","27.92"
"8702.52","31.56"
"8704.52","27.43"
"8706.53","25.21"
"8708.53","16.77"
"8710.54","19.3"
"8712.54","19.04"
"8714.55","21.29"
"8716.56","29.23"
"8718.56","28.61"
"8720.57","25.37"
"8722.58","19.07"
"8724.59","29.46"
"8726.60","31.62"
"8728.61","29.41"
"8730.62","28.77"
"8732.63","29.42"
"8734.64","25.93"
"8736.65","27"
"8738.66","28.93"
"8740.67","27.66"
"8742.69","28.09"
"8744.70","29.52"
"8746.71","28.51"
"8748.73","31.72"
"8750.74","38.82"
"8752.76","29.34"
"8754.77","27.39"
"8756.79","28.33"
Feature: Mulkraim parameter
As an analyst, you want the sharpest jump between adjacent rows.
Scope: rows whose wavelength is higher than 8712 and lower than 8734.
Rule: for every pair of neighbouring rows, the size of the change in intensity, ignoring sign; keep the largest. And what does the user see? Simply 10.4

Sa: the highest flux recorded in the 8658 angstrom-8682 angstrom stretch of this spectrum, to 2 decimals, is 30.27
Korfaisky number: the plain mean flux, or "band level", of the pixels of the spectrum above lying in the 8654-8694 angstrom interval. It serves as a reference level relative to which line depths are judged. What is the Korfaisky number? 26.9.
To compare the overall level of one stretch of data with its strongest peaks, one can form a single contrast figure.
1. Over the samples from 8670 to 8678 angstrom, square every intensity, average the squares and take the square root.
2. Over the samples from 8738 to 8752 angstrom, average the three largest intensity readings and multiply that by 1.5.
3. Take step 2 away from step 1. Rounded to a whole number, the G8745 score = -23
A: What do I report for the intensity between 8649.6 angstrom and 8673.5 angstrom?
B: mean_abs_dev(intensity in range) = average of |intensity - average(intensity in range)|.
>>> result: 2.3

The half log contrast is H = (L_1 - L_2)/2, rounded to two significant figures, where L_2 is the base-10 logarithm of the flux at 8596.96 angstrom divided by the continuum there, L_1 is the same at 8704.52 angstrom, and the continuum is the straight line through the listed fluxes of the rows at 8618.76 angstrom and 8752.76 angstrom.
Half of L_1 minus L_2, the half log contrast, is -0.035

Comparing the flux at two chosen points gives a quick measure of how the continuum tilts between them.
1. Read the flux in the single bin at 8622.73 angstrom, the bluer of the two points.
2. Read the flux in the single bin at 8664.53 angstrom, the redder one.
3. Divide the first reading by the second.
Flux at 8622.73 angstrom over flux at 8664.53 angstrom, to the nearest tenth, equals 0.9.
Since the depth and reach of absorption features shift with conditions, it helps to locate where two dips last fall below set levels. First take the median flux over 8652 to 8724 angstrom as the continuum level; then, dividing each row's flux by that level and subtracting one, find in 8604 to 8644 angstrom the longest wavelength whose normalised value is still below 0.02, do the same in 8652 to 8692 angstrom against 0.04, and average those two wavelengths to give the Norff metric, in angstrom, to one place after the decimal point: 8666.6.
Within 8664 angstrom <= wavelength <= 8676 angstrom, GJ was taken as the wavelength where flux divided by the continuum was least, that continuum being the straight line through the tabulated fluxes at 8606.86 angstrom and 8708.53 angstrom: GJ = 8668.52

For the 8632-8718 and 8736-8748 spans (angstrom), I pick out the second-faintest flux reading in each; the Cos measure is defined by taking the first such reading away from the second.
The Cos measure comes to 9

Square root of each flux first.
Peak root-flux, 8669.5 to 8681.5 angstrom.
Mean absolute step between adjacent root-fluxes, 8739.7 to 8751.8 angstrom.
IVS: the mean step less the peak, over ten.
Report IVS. -0.52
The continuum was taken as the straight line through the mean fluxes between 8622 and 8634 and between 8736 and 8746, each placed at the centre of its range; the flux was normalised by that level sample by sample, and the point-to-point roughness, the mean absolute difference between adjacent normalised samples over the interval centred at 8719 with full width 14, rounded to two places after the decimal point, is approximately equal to 0.18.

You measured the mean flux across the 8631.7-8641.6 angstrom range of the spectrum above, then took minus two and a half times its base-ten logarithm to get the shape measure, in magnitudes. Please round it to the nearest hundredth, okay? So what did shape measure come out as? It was -3.67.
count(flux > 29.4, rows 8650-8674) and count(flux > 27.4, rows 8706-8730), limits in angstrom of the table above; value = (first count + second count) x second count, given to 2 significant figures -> 30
